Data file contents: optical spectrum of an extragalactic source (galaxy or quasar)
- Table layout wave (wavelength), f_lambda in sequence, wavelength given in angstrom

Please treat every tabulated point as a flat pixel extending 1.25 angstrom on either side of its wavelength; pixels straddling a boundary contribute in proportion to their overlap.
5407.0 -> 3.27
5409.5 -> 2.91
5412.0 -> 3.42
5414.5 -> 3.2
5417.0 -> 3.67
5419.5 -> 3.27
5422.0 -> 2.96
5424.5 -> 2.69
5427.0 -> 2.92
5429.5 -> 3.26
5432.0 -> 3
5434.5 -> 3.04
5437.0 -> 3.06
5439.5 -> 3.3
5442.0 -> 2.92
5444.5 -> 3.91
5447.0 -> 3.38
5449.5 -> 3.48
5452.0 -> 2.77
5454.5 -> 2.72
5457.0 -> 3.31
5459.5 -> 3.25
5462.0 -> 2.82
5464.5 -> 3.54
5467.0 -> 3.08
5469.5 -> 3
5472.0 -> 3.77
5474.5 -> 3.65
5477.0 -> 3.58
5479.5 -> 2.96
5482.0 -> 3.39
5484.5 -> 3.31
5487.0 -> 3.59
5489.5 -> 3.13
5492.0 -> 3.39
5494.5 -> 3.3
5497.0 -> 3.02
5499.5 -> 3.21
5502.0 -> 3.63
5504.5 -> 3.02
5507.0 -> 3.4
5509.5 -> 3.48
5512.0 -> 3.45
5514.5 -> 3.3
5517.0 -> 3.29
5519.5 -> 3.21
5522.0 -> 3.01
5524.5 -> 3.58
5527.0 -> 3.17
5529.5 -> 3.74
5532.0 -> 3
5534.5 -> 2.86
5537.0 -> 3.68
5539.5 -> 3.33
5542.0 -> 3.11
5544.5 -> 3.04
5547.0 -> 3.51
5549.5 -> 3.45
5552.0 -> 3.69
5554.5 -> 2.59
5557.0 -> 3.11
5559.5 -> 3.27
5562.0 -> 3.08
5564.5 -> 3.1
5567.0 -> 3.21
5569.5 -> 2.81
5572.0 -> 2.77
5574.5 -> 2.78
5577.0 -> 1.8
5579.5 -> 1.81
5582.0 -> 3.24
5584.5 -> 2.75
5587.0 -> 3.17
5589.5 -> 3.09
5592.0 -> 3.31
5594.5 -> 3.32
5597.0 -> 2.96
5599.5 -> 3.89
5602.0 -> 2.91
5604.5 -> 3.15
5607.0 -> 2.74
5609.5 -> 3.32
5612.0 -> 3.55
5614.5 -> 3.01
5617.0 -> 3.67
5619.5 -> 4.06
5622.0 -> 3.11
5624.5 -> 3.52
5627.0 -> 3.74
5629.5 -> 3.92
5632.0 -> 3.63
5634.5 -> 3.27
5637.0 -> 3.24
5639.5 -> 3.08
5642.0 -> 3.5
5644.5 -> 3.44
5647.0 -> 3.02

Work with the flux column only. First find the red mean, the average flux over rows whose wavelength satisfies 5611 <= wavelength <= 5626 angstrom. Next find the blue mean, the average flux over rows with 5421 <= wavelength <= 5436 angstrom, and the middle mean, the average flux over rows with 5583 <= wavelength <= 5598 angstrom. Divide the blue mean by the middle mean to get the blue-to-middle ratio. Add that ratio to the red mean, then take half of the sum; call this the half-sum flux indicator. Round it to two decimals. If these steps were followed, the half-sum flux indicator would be 2.22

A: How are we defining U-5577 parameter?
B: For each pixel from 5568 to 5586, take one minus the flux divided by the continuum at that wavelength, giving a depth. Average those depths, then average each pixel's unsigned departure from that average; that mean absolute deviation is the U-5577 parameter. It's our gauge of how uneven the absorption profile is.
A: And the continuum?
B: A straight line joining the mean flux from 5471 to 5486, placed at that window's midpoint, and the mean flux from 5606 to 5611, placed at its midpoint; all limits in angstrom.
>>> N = 0.14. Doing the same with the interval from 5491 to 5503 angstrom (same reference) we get 0.05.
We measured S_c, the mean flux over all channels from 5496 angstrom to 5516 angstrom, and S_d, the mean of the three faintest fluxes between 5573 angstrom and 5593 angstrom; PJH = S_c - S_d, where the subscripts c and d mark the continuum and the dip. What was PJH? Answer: 1.2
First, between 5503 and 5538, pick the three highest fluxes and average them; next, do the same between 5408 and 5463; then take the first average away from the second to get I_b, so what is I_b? 0.02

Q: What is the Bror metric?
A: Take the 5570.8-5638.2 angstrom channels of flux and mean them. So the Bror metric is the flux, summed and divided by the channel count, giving 3.18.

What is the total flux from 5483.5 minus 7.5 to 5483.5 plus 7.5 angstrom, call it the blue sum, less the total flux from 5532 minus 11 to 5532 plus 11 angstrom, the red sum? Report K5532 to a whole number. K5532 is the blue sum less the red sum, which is -10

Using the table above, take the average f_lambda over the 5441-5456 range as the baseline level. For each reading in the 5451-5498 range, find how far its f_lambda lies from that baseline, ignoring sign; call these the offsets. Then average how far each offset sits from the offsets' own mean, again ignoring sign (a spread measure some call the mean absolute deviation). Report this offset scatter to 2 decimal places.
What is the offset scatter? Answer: 0.14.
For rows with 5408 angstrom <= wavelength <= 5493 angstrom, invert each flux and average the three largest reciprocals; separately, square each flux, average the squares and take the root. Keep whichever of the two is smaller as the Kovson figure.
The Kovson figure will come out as 0.367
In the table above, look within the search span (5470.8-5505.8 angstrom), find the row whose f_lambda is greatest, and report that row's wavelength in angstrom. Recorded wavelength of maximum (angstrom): 5472.0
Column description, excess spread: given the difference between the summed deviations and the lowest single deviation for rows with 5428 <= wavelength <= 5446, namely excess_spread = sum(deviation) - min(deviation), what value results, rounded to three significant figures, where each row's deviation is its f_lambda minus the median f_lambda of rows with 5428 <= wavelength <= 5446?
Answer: 1.21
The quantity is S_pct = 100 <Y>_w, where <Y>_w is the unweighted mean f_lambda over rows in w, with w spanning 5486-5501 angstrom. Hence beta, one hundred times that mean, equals 327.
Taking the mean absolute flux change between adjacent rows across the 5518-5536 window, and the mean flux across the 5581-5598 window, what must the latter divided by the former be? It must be 7.1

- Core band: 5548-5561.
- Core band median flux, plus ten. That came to 13.3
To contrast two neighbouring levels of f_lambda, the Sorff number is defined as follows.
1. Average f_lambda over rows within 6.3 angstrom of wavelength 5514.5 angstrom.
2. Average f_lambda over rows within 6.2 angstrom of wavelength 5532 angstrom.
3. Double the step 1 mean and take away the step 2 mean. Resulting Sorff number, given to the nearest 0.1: 3.4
